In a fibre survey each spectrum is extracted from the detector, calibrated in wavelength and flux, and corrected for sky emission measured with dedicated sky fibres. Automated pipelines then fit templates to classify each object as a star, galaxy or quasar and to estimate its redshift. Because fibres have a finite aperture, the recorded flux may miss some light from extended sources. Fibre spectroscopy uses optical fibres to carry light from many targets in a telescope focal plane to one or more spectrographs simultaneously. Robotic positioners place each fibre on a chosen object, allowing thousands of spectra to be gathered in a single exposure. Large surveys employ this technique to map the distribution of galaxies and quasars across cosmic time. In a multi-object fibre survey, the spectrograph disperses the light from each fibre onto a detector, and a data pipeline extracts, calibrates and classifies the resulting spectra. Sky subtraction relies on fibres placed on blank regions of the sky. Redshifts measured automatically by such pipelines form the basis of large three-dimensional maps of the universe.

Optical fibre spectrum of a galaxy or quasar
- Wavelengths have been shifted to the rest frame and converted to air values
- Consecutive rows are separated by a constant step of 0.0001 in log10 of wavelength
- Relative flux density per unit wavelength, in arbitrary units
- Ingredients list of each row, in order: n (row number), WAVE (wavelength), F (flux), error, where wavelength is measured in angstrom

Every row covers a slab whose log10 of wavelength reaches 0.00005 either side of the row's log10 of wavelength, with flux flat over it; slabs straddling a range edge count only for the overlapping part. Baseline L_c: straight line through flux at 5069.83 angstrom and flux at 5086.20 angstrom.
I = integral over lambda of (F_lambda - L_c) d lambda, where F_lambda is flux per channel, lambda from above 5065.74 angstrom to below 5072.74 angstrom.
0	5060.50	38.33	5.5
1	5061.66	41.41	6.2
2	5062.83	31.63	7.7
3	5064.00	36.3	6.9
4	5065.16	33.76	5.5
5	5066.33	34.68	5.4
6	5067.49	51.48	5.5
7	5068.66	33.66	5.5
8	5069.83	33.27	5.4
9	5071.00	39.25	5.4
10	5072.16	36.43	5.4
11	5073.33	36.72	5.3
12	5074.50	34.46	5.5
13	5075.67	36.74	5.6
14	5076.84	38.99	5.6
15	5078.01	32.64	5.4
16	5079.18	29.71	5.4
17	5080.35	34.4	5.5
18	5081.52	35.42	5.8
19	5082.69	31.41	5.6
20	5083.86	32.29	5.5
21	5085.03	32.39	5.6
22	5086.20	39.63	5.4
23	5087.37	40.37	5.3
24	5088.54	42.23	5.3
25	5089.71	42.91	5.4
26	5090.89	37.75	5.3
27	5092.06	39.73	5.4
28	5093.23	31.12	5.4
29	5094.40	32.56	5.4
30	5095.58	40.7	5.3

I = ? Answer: 36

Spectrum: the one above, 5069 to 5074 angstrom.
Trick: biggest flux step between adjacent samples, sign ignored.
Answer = 6.0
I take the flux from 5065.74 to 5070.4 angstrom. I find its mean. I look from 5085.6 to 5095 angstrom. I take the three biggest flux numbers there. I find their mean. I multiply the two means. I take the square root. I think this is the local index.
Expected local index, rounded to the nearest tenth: 40.0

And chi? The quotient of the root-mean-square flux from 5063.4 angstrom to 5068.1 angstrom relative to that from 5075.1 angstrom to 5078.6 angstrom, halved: 0.55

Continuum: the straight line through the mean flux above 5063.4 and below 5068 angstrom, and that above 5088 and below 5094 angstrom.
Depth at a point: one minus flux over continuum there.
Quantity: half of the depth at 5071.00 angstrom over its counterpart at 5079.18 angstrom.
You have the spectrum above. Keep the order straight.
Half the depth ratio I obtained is 0.0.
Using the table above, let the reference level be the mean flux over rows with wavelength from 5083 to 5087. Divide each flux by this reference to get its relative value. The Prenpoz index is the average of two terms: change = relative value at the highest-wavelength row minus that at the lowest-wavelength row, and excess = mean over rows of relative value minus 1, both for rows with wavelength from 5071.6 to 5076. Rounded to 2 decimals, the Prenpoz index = 0.02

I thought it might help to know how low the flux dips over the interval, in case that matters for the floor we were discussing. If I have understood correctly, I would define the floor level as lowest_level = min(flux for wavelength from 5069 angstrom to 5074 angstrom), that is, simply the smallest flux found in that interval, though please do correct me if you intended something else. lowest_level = 33.27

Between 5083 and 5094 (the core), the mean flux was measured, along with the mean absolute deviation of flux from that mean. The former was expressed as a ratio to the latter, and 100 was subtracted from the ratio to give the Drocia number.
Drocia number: -90.1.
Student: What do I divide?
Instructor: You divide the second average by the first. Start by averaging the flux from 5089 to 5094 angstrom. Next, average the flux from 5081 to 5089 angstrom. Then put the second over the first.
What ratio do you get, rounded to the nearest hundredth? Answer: 0.96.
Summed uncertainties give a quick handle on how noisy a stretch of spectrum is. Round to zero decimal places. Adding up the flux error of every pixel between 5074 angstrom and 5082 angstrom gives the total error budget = 39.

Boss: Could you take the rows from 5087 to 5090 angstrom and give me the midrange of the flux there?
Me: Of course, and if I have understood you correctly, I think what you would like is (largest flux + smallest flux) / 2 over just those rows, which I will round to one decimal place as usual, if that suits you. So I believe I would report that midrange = 41.6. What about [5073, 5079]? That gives 35.8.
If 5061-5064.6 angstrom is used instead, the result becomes 36.5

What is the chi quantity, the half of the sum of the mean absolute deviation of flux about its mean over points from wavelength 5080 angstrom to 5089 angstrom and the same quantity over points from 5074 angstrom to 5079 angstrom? 2.9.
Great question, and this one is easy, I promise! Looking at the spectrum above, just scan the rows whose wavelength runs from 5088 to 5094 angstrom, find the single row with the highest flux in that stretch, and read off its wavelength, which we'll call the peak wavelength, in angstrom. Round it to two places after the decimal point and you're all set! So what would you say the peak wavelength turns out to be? 5089.71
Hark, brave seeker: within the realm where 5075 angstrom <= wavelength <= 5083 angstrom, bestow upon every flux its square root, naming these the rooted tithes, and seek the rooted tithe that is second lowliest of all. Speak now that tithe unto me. 5.60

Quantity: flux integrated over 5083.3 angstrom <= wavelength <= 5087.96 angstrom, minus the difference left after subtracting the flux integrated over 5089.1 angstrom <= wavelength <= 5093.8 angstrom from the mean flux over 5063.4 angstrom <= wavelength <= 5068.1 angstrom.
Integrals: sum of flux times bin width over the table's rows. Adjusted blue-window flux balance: 308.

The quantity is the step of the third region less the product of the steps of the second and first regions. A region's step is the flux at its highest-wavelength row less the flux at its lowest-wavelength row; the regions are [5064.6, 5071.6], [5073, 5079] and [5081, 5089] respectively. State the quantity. 29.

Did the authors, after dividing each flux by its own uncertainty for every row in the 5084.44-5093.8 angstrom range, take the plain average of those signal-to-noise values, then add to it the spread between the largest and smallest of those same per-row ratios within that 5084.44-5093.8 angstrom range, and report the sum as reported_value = 9.3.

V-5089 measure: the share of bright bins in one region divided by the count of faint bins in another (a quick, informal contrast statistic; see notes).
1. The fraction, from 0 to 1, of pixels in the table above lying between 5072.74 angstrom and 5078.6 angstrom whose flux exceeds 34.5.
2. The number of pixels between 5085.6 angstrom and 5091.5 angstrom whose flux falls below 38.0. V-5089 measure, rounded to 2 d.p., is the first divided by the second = 0.60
